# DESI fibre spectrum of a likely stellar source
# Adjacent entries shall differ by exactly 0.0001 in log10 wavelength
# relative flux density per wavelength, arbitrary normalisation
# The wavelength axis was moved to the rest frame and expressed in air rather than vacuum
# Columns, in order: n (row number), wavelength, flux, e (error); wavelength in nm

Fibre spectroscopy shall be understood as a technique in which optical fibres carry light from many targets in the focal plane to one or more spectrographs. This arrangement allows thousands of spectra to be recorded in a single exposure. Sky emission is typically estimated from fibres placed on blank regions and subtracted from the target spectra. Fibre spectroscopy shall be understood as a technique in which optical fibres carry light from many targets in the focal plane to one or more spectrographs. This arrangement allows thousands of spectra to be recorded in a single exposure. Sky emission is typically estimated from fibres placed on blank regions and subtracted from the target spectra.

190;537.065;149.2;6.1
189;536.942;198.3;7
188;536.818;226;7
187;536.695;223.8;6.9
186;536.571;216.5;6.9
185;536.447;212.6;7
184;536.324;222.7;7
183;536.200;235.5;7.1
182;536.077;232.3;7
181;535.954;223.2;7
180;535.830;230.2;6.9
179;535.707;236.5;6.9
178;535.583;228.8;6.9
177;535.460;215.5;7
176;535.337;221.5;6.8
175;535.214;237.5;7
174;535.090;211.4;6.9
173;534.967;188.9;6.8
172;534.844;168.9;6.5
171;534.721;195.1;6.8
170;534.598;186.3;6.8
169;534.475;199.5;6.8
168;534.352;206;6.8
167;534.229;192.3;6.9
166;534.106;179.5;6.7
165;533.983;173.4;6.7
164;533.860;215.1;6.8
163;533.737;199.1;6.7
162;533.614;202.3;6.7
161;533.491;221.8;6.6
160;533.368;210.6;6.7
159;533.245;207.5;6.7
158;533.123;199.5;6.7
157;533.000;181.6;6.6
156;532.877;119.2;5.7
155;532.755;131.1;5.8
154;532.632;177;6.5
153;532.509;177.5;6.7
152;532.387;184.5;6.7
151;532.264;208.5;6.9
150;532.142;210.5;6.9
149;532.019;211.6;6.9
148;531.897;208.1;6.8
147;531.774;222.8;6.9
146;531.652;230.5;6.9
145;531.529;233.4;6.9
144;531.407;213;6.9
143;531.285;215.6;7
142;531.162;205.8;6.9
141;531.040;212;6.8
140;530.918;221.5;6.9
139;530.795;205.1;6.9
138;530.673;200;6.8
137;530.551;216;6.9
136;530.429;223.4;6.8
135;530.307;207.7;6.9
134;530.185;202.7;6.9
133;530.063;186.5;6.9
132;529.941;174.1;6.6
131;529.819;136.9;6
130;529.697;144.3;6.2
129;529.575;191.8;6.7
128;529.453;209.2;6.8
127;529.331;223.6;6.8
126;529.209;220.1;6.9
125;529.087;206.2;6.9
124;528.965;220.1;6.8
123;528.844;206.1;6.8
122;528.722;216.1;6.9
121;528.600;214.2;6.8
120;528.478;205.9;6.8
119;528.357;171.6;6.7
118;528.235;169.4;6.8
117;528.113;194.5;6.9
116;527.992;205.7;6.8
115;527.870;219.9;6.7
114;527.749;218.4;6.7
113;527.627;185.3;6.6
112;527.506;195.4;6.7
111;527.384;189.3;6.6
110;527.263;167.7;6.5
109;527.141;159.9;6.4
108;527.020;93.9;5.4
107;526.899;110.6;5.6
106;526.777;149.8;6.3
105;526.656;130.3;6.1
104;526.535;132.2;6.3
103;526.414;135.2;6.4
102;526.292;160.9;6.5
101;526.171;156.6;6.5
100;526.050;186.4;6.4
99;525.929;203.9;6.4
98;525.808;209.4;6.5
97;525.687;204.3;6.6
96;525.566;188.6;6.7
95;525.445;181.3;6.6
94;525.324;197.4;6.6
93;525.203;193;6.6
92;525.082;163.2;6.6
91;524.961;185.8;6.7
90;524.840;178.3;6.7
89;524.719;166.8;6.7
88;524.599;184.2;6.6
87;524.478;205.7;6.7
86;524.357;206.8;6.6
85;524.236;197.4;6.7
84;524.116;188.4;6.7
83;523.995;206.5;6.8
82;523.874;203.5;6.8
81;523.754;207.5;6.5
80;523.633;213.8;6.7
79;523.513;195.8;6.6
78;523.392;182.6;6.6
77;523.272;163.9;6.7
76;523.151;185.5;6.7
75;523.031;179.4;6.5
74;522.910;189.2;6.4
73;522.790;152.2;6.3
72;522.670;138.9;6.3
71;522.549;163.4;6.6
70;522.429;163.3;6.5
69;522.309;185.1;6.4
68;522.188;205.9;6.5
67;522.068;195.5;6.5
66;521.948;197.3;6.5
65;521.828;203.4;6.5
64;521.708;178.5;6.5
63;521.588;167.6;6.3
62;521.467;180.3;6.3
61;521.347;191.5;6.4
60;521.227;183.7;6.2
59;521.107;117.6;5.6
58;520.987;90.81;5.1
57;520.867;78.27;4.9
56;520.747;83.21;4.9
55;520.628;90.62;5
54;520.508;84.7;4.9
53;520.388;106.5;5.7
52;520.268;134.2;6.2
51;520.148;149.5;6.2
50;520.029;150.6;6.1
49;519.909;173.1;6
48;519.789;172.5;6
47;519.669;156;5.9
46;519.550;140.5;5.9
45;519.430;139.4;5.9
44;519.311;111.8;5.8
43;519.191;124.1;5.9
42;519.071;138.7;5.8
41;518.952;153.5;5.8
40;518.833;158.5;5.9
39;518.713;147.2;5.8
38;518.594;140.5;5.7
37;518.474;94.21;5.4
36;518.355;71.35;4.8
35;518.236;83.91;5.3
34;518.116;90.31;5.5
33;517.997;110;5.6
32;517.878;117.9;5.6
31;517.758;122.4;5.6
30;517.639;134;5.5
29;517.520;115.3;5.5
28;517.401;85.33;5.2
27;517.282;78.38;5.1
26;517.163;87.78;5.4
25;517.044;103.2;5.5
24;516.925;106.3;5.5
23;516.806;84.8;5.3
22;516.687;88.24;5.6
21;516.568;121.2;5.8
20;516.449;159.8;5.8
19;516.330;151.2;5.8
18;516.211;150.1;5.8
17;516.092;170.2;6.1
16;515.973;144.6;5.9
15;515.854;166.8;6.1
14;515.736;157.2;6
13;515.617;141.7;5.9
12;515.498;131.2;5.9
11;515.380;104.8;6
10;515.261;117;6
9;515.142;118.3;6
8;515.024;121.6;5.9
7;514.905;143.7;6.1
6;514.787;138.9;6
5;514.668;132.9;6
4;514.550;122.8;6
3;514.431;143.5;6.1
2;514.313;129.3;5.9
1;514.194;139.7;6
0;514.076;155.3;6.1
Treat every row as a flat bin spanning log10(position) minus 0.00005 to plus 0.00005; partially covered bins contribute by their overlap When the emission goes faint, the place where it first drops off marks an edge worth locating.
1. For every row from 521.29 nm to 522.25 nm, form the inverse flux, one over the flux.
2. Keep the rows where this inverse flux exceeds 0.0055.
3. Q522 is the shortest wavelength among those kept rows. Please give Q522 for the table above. 521.467 nm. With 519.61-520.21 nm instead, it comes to 519.669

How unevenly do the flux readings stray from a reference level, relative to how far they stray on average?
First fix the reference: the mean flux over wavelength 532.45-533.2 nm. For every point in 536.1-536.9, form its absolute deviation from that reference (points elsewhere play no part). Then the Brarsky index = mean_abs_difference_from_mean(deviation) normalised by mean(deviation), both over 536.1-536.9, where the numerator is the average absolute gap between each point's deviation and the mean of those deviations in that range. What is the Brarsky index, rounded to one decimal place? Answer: 0.1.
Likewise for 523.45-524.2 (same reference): 0.2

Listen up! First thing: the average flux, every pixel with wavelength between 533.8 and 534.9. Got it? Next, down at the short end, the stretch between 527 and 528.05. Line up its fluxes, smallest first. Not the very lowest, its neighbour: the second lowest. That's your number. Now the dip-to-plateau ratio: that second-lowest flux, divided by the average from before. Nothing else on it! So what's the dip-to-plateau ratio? 0.84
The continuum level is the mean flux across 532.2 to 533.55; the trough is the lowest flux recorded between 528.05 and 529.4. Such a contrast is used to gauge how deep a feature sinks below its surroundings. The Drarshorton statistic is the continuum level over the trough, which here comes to 1.08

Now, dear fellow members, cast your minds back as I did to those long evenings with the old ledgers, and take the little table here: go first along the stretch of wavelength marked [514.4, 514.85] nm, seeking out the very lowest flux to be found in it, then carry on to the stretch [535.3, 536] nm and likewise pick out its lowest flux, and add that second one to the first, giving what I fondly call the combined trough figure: 338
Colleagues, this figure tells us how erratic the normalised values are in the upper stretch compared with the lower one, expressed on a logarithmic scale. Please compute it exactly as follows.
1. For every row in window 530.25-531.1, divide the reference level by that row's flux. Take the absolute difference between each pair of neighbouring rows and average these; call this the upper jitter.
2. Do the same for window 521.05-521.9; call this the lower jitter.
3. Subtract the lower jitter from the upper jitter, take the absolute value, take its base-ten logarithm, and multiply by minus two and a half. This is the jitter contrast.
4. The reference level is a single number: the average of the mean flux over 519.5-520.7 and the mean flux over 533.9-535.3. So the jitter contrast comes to 2.5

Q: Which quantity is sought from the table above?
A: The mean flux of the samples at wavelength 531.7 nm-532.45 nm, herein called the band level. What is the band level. 208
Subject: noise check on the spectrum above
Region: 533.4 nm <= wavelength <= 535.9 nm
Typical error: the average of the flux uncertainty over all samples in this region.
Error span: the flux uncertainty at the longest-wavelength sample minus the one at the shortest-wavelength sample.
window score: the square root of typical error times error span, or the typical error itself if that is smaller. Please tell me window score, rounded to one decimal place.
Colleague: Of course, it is 1.4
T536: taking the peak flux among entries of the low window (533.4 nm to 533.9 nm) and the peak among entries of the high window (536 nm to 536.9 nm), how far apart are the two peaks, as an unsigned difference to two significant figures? 14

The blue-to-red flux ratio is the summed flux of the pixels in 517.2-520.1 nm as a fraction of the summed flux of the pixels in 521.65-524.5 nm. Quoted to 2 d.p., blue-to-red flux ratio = 0.67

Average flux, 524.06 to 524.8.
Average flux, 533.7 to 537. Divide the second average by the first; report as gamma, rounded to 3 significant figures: 1.10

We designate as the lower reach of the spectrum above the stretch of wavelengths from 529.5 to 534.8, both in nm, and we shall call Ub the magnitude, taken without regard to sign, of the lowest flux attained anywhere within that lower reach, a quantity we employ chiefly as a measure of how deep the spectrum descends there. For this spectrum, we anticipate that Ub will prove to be 119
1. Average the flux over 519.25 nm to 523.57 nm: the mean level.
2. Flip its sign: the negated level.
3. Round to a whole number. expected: -155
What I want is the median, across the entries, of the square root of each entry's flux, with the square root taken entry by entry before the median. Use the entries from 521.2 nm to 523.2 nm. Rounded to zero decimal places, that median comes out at 14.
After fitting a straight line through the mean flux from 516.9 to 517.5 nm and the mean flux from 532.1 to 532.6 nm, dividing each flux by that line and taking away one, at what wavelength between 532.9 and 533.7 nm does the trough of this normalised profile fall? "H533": 533.000 nm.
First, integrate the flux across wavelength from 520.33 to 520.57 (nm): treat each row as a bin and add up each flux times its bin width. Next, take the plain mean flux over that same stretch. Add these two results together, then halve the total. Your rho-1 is 59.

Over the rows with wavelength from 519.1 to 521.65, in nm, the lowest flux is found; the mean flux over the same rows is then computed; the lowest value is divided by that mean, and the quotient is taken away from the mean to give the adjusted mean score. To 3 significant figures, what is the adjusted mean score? 134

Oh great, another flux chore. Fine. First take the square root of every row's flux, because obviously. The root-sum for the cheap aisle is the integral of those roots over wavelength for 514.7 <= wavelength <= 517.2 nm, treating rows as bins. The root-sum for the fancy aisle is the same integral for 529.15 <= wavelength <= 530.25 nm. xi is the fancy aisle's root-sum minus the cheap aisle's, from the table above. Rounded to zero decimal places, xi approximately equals -13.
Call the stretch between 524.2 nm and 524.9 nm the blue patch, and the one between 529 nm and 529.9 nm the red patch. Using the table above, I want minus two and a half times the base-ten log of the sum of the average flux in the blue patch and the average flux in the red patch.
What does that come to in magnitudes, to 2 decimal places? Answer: -6.45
